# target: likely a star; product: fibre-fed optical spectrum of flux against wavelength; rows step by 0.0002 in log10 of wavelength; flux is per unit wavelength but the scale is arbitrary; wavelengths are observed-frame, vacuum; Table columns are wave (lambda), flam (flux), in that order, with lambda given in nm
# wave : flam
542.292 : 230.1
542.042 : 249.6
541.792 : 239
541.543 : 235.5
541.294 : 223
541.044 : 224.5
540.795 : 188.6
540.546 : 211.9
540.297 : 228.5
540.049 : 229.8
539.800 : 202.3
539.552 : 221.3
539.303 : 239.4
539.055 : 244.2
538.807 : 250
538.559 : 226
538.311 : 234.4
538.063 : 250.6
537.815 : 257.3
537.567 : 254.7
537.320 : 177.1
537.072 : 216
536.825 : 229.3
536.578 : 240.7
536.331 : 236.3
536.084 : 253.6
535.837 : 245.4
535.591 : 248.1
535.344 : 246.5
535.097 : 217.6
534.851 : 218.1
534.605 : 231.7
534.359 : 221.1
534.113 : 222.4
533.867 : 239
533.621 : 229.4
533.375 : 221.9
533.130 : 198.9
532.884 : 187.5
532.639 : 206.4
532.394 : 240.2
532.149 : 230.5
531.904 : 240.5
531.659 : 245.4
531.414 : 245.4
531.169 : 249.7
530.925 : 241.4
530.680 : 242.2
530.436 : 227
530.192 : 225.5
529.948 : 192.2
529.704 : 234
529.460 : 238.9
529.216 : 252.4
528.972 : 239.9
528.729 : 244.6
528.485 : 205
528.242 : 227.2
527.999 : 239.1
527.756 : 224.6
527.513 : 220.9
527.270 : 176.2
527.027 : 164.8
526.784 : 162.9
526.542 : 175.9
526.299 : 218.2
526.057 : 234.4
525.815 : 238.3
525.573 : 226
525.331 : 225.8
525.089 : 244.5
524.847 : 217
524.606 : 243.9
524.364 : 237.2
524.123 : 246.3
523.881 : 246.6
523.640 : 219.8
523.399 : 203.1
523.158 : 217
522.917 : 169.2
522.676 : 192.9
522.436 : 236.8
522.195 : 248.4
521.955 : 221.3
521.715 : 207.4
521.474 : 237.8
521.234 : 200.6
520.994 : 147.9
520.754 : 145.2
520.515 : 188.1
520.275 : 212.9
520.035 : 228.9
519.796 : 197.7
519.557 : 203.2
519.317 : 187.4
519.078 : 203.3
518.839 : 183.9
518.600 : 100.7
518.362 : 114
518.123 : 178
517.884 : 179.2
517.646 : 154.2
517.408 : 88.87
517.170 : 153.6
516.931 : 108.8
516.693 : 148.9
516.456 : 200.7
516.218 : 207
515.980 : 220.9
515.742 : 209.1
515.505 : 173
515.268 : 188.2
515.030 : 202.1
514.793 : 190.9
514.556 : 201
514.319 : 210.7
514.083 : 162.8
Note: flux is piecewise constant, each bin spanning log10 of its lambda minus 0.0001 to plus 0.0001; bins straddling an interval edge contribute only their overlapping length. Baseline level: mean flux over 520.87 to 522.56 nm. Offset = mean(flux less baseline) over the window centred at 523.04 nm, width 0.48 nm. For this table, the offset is -21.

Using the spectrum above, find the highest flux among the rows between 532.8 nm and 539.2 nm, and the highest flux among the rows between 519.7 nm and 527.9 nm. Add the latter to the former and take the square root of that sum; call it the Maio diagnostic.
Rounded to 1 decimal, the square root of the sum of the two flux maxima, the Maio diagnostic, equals 22.5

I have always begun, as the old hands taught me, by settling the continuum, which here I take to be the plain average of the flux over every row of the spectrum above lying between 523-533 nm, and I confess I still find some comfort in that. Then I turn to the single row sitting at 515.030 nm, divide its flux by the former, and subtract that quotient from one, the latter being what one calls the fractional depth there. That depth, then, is 0.10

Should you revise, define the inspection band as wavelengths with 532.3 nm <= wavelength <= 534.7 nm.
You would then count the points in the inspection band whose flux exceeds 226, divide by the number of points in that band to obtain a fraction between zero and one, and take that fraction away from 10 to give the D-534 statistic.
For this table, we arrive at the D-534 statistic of 9.6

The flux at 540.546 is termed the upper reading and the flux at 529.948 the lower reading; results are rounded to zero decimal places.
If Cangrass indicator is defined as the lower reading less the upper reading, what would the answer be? -20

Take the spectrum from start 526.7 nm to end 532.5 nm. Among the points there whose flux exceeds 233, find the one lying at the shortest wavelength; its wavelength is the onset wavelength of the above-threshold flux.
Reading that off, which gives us 527.999 nm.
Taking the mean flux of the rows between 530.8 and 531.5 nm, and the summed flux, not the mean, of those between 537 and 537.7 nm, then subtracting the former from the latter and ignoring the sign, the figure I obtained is 402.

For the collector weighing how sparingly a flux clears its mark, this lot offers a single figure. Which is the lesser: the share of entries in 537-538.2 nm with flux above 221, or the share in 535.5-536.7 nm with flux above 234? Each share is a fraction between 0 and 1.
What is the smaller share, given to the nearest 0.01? 0.60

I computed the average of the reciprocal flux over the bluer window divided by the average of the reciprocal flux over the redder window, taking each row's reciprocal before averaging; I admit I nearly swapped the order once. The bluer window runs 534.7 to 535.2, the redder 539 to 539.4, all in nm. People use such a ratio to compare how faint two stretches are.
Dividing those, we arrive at 1.11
